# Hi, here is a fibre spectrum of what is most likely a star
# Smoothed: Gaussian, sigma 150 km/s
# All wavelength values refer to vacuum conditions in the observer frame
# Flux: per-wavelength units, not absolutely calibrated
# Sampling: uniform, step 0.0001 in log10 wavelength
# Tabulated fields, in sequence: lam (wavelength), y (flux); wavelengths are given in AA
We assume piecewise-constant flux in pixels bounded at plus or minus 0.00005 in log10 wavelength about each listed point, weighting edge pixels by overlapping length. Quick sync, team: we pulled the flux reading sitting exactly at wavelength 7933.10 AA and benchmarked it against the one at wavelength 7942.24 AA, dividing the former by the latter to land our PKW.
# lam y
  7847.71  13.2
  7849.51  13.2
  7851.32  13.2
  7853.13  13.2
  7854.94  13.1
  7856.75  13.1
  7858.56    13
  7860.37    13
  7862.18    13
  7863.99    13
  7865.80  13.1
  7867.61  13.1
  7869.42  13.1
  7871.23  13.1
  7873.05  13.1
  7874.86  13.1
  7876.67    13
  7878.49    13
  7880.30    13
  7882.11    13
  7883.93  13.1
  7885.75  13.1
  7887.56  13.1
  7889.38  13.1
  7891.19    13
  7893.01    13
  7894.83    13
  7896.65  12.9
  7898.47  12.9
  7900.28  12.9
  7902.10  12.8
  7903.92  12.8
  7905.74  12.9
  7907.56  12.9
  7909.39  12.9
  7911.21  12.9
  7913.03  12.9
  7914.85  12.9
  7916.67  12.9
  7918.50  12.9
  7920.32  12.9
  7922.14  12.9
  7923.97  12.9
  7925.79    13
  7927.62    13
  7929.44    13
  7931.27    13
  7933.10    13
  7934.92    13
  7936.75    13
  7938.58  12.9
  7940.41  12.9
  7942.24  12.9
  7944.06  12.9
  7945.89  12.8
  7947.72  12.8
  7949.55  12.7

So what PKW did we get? 1.01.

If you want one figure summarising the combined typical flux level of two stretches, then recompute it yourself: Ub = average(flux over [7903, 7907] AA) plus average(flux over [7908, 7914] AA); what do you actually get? 25.75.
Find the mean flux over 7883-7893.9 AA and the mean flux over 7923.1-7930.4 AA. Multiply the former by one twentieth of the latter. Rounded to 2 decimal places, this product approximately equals 8.48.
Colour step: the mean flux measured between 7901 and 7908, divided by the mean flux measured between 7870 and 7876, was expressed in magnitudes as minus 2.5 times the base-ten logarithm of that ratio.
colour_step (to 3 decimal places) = 0.021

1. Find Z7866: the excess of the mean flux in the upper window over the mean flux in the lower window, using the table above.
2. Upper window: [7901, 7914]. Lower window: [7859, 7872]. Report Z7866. -0.19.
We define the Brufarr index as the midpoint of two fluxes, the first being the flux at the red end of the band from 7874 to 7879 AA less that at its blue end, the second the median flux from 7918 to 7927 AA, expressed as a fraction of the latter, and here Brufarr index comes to 0.4961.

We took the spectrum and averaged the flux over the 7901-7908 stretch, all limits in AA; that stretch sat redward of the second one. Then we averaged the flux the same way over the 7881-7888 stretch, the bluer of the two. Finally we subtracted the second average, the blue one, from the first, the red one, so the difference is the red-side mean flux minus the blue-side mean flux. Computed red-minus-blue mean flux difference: -0.23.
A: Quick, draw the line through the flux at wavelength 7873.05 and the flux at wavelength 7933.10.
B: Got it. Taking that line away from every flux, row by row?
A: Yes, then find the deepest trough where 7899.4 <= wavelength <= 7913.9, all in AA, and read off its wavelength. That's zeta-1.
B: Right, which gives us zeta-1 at 7902.10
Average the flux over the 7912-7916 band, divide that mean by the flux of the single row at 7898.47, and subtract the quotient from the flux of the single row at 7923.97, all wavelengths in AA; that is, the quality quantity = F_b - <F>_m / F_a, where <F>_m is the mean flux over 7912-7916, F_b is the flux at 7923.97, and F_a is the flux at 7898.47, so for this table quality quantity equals 11.90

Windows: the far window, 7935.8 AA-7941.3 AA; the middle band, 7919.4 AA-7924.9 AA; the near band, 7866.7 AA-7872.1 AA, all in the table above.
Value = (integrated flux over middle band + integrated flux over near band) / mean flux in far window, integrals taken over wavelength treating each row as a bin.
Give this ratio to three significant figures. 11.0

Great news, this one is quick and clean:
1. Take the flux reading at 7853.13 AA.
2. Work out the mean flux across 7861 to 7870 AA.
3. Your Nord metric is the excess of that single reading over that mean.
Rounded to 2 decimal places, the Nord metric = 0.14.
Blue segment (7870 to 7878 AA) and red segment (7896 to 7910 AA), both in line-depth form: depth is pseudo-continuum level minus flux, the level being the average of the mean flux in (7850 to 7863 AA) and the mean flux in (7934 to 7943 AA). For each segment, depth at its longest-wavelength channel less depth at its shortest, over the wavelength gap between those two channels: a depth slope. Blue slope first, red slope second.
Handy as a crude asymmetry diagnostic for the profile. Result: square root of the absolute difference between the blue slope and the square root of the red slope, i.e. 0.14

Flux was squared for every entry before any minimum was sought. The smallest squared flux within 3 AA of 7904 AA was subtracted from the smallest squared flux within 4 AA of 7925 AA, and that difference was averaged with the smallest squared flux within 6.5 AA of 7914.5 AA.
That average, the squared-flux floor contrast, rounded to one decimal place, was 84.5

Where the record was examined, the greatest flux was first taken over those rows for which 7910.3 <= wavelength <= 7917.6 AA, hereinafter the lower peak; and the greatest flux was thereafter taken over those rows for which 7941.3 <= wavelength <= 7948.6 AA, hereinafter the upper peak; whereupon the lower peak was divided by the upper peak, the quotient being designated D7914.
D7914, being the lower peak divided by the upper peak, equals 1.00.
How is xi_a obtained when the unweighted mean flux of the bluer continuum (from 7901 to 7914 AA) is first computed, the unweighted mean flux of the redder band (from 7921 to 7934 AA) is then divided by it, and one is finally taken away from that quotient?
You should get 0.008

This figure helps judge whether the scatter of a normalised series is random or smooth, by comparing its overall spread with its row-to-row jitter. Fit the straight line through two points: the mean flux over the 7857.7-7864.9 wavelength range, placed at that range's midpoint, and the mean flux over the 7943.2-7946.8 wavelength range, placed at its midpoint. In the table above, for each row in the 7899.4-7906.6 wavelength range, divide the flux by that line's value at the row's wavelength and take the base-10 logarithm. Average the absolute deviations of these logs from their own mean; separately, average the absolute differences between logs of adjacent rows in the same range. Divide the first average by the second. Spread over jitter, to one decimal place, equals 0.7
